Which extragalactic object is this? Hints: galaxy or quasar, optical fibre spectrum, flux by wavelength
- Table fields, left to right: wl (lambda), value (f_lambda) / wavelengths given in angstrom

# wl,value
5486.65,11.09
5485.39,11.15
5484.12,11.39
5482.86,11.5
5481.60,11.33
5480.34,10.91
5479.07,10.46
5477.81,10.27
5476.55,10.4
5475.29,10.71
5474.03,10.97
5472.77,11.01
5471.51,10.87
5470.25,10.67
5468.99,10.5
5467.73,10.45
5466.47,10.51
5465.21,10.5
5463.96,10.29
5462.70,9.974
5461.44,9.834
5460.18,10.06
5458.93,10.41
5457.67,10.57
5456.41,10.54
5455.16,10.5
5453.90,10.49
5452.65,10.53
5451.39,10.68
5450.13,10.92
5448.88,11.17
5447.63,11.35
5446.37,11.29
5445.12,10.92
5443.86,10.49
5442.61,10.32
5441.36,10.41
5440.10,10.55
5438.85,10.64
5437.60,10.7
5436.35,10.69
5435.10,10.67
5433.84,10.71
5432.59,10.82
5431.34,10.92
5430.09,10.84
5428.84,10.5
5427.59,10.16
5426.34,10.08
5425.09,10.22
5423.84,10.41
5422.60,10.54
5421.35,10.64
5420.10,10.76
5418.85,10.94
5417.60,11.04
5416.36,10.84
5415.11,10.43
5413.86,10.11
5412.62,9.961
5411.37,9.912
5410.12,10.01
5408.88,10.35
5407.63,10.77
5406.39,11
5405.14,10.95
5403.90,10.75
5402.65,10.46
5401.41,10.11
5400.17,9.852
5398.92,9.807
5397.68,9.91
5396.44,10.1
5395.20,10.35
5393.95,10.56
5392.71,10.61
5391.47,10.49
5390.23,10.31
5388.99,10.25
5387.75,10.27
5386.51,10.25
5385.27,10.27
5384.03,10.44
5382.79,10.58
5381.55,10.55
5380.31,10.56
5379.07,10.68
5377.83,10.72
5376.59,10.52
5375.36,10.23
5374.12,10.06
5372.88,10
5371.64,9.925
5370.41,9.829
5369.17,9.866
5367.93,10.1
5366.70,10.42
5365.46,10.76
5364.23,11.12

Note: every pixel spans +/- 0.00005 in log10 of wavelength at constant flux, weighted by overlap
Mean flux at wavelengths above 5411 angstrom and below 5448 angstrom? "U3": 10.6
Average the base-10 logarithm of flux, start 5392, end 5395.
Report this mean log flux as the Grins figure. 1.02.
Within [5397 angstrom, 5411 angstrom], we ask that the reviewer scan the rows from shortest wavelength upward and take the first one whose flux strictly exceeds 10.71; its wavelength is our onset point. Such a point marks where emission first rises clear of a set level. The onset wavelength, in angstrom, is 5403.90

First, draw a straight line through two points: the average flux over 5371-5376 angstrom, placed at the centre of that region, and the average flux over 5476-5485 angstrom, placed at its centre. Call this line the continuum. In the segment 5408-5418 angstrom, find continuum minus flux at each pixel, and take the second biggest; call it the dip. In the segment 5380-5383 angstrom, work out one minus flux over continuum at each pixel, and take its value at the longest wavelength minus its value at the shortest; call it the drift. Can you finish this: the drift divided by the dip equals 0.00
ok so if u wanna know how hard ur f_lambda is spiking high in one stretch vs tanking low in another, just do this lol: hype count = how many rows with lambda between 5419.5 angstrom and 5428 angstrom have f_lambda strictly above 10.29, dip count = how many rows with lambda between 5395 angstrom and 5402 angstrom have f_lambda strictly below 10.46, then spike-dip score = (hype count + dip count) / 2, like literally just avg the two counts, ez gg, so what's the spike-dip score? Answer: 5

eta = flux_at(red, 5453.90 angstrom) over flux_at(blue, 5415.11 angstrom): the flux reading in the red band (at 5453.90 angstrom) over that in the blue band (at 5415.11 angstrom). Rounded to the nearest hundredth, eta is 1.01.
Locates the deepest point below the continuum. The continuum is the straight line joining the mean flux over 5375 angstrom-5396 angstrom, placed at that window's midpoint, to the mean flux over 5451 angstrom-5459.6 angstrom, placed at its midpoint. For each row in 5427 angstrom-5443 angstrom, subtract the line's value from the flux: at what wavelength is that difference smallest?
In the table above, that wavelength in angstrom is 5427.59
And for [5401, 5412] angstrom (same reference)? 5411.37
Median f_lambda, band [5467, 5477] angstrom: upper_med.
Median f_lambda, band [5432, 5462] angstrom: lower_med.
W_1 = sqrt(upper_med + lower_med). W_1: 4.61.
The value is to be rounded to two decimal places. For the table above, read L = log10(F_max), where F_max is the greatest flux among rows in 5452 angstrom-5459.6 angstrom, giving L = 1.02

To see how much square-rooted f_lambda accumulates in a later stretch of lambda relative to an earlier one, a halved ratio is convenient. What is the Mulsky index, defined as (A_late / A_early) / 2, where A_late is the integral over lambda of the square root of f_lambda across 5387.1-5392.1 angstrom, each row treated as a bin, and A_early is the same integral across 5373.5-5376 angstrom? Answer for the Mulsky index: 1.0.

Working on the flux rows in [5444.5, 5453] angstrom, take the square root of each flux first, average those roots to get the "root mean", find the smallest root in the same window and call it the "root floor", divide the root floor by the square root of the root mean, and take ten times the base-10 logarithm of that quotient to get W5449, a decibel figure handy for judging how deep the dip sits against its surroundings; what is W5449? 2.51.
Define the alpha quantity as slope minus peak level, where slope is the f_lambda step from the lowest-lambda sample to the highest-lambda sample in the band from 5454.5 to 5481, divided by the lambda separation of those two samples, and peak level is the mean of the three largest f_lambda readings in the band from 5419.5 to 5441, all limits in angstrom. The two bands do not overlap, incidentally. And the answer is -10.8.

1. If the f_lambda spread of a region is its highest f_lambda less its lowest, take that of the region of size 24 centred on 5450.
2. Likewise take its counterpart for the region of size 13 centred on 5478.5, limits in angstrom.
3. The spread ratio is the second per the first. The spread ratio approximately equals 0.81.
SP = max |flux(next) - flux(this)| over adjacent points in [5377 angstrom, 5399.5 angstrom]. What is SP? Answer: 0.25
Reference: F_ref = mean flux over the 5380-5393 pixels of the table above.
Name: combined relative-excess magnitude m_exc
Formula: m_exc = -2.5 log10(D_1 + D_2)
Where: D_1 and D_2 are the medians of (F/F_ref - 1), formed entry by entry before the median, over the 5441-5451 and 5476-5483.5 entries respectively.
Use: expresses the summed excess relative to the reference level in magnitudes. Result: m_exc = 2.8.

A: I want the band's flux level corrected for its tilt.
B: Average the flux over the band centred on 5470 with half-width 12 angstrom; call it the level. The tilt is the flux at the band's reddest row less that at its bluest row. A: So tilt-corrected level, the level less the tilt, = 9.6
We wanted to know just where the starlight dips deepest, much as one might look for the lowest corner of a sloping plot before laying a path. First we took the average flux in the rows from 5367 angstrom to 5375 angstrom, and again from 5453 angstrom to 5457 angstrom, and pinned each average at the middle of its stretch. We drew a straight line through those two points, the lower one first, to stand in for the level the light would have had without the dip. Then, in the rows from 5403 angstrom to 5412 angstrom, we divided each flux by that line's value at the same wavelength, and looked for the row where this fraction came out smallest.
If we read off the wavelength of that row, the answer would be 5411.37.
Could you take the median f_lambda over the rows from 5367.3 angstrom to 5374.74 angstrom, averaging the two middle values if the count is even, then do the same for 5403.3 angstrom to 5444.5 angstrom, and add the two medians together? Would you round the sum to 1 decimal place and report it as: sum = 20.6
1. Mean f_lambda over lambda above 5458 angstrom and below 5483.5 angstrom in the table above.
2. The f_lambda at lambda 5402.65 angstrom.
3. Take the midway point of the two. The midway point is 10.5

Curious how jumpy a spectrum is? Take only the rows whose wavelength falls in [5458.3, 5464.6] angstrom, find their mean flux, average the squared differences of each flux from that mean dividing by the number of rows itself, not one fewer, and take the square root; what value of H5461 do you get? 0.21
